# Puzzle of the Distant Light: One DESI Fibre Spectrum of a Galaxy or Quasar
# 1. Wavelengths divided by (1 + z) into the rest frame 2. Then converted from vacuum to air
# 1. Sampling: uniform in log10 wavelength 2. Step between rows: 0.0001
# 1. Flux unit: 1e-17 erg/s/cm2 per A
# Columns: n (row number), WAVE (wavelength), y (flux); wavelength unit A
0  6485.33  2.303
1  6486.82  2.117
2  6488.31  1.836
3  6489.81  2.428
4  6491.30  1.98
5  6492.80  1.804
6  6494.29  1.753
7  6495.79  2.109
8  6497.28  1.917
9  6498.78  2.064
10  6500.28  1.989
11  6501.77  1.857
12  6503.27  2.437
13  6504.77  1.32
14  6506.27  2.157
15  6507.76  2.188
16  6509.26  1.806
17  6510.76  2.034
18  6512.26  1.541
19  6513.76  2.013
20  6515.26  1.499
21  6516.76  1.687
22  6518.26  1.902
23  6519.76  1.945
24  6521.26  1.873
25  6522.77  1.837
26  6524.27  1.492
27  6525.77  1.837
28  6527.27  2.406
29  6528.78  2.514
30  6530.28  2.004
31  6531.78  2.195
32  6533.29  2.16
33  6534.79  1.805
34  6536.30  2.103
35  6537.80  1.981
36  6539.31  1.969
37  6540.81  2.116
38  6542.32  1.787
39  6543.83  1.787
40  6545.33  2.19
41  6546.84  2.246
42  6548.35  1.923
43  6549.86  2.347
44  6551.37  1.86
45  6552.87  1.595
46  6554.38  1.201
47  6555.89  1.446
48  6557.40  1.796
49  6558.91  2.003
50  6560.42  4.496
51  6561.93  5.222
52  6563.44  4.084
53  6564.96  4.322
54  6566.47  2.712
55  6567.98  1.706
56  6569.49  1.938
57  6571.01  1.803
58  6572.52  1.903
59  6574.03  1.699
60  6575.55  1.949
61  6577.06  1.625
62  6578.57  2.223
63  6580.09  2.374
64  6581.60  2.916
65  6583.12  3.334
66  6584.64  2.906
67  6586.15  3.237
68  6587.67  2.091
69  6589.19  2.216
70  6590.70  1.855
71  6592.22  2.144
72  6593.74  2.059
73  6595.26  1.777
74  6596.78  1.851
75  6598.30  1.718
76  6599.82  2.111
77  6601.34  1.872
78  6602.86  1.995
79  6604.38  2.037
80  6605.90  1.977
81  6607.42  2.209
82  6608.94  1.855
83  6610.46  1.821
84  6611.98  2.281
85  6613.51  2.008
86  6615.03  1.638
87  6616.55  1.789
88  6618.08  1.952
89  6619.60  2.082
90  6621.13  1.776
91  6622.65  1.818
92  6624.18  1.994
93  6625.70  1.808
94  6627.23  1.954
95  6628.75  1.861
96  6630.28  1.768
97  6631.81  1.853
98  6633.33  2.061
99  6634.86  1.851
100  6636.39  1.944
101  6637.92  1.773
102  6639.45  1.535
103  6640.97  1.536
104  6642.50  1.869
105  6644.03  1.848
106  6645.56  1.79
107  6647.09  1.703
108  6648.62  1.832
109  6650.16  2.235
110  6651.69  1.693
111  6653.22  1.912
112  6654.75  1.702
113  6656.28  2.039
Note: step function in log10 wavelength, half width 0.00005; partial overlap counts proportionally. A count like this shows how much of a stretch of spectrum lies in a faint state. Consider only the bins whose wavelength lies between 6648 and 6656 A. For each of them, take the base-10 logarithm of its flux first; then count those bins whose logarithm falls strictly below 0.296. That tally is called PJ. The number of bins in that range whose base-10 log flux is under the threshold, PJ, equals 4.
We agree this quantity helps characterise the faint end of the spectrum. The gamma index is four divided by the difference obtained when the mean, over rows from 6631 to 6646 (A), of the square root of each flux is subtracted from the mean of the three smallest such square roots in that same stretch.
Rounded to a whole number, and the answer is -55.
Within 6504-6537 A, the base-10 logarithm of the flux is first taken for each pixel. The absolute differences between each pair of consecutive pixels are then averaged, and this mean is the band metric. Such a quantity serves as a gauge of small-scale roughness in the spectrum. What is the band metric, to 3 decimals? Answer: 0.070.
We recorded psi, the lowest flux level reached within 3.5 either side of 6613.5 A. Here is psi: 1.638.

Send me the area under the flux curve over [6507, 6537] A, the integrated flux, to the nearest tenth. 58.3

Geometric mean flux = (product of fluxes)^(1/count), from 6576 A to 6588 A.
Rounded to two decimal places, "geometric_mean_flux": 2.52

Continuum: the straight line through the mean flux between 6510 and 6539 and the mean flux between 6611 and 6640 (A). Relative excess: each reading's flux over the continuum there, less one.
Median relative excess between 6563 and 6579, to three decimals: 0.013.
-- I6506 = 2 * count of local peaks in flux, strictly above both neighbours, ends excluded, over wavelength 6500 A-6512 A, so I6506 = 4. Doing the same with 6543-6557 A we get 4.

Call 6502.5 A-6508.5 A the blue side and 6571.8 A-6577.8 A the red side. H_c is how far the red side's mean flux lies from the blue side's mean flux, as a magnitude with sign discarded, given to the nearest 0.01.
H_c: 0.23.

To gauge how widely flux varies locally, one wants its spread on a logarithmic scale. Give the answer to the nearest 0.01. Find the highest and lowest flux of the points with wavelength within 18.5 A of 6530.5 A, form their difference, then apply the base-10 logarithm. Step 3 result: 0.01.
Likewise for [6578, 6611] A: 0.21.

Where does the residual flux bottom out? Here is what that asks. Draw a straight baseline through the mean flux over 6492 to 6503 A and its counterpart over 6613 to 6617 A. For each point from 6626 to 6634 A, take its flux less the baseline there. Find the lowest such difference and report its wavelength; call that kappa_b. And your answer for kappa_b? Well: 6630.28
